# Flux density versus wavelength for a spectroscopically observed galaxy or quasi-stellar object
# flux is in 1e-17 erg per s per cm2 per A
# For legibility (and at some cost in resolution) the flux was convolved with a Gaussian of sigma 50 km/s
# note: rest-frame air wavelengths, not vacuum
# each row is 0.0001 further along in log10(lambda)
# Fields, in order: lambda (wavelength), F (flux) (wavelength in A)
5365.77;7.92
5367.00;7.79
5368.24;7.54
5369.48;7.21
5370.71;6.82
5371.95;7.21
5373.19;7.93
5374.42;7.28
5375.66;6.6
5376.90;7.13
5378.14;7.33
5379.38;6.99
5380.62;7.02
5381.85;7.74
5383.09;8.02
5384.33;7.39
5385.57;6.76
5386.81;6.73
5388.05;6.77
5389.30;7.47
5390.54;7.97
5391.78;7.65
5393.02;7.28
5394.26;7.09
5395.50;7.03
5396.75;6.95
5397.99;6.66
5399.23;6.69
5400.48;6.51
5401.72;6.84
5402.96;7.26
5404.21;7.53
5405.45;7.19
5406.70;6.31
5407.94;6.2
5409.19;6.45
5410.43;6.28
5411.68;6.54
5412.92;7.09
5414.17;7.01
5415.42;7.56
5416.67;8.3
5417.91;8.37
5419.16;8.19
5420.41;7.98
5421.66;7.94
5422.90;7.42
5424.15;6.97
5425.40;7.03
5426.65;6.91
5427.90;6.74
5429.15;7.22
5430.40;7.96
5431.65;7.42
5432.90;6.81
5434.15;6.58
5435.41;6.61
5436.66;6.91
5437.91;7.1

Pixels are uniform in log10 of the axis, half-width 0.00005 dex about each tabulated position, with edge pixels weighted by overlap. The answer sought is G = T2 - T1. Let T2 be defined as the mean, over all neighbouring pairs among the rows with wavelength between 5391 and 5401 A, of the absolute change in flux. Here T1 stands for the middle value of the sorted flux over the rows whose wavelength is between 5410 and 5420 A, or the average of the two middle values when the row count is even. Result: -7.2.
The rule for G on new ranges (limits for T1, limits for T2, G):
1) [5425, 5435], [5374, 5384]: -6.6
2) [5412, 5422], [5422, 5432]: -7.6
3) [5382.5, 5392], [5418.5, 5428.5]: -7.2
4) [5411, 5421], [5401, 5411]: -7.4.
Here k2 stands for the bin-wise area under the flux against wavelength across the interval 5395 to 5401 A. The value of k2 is 41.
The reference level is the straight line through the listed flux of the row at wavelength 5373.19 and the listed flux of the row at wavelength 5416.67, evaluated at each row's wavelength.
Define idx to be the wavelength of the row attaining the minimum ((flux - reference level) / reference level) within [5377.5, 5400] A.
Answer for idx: 5397.99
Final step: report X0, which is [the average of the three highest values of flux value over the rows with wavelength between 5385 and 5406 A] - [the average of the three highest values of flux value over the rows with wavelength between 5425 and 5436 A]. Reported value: 0.18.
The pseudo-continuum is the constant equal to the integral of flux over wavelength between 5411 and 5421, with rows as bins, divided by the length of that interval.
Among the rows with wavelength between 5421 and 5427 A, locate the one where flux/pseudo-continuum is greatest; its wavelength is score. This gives 5421.66 A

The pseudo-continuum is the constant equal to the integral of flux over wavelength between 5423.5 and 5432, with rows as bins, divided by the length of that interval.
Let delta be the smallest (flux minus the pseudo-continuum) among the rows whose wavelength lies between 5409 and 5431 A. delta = -0.89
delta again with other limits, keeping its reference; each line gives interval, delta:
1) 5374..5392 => -0.57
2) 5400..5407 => -0.86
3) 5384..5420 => -0.97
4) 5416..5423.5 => 0.25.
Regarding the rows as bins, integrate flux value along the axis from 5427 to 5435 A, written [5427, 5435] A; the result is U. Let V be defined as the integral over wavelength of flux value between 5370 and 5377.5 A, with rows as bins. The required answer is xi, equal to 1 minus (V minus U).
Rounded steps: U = 57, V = 53.7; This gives 4.0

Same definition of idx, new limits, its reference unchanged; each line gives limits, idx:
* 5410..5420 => 5410.43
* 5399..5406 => 5400.48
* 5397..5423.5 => 5407.94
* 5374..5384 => 5375.66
